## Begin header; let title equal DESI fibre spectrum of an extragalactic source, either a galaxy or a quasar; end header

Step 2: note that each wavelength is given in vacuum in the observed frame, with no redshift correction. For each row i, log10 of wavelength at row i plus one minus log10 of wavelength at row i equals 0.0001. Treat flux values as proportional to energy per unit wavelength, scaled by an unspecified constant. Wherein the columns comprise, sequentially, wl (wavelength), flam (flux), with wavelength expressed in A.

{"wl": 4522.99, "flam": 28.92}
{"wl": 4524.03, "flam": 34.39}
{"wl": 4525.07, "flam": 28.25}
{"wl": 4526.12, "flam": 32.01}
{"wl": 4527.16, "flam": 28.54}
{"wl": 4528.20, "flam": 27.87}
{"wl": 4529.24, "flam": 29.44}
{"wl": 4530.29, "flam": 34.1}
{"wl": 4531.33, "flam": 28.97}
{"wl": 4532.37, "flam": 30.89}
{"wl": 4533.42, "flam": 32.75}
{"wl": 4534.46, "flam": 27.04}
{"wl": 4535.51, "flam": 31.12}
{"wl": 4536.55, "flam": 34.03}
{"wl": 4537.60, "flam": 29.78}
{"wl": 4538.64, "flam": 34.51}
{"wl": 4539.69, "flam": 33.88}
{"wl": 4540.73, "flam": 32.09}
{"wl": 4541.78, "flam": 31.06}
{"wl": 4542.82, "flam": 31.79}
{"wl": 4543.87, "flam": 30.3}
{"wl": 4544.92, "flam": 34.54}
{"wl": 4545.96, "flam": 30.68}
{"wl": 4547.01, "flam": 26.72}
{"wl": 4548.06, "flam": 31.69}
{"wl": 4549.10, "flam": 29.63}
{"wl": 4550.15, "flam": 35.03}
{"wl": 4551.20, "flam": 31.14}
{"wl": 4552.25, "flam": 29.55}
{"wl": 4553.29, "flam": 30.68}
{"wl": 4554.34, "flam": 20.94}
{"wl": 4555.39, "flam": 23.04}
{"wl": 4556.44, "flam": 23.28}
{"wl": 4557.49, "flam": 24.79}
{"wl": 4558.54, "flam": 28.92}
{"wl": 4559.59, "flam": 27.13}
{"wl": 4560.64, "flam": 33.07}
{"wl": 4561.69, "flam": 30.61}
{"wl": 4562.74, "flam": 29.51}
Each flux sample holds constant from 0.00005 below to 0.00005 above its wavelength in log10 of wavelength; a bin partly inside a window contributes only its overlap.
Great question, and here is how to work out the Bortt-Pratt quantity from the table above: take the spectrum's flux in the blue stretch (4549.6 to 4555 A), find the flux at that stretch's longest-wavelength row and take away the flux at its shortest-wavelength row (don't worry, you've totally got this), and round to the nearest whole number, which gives -14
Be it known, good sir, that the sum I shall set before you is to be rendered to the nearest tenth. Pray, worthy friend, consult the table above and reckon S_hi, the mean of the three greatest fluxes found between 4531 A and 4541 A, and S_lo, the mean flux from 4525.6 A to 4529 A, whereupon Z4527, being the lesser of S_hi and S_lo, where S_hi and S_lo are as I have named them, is 29.5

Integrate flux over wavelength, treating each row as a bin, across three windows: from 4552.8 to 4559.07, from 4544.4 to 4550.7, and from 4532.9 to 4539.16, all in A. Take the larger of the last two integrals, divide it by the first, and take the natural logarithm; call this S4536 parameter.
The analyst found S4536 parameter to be 0.22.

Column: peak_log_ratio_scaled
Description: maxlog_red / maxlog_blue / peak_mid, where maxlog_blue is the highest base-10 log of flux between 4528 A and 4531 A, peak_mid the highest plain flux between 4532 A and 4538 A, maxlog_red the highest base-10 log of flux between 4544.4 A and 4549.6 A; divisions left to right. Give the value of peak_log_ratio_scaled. 0.0295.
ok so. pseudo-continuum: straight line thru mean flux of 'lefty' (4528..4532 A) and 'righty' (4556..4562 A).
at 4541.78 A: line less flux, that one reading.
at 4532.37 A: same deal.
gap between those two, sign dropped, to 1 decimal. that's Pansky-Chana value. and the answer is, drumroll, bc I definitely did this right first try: 0.9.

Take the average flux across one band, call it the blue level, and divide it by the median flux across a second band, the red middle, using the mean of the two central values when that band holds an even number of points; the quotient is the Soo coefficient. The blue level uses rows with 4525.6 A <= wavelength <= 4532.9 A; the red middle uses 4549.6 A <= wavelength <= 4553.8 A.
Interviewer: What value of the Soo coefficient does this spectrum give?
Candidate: 0.98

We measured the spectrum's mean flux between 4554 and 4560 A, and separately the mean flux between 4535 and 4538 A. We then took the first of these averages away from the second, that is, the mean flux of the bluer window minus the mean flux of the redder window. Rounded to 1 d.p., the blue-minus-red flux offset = 7.0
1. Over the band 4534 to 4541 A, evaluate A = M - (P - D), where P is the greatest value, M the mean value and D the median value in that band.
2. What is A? 29.4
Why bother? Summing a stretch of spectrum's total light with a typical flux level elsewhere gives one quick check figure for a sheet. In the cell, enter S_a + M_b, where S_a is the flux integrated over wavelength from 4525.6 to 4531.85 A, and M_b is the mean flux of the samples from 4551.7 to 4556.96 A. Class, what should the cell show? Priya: 214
